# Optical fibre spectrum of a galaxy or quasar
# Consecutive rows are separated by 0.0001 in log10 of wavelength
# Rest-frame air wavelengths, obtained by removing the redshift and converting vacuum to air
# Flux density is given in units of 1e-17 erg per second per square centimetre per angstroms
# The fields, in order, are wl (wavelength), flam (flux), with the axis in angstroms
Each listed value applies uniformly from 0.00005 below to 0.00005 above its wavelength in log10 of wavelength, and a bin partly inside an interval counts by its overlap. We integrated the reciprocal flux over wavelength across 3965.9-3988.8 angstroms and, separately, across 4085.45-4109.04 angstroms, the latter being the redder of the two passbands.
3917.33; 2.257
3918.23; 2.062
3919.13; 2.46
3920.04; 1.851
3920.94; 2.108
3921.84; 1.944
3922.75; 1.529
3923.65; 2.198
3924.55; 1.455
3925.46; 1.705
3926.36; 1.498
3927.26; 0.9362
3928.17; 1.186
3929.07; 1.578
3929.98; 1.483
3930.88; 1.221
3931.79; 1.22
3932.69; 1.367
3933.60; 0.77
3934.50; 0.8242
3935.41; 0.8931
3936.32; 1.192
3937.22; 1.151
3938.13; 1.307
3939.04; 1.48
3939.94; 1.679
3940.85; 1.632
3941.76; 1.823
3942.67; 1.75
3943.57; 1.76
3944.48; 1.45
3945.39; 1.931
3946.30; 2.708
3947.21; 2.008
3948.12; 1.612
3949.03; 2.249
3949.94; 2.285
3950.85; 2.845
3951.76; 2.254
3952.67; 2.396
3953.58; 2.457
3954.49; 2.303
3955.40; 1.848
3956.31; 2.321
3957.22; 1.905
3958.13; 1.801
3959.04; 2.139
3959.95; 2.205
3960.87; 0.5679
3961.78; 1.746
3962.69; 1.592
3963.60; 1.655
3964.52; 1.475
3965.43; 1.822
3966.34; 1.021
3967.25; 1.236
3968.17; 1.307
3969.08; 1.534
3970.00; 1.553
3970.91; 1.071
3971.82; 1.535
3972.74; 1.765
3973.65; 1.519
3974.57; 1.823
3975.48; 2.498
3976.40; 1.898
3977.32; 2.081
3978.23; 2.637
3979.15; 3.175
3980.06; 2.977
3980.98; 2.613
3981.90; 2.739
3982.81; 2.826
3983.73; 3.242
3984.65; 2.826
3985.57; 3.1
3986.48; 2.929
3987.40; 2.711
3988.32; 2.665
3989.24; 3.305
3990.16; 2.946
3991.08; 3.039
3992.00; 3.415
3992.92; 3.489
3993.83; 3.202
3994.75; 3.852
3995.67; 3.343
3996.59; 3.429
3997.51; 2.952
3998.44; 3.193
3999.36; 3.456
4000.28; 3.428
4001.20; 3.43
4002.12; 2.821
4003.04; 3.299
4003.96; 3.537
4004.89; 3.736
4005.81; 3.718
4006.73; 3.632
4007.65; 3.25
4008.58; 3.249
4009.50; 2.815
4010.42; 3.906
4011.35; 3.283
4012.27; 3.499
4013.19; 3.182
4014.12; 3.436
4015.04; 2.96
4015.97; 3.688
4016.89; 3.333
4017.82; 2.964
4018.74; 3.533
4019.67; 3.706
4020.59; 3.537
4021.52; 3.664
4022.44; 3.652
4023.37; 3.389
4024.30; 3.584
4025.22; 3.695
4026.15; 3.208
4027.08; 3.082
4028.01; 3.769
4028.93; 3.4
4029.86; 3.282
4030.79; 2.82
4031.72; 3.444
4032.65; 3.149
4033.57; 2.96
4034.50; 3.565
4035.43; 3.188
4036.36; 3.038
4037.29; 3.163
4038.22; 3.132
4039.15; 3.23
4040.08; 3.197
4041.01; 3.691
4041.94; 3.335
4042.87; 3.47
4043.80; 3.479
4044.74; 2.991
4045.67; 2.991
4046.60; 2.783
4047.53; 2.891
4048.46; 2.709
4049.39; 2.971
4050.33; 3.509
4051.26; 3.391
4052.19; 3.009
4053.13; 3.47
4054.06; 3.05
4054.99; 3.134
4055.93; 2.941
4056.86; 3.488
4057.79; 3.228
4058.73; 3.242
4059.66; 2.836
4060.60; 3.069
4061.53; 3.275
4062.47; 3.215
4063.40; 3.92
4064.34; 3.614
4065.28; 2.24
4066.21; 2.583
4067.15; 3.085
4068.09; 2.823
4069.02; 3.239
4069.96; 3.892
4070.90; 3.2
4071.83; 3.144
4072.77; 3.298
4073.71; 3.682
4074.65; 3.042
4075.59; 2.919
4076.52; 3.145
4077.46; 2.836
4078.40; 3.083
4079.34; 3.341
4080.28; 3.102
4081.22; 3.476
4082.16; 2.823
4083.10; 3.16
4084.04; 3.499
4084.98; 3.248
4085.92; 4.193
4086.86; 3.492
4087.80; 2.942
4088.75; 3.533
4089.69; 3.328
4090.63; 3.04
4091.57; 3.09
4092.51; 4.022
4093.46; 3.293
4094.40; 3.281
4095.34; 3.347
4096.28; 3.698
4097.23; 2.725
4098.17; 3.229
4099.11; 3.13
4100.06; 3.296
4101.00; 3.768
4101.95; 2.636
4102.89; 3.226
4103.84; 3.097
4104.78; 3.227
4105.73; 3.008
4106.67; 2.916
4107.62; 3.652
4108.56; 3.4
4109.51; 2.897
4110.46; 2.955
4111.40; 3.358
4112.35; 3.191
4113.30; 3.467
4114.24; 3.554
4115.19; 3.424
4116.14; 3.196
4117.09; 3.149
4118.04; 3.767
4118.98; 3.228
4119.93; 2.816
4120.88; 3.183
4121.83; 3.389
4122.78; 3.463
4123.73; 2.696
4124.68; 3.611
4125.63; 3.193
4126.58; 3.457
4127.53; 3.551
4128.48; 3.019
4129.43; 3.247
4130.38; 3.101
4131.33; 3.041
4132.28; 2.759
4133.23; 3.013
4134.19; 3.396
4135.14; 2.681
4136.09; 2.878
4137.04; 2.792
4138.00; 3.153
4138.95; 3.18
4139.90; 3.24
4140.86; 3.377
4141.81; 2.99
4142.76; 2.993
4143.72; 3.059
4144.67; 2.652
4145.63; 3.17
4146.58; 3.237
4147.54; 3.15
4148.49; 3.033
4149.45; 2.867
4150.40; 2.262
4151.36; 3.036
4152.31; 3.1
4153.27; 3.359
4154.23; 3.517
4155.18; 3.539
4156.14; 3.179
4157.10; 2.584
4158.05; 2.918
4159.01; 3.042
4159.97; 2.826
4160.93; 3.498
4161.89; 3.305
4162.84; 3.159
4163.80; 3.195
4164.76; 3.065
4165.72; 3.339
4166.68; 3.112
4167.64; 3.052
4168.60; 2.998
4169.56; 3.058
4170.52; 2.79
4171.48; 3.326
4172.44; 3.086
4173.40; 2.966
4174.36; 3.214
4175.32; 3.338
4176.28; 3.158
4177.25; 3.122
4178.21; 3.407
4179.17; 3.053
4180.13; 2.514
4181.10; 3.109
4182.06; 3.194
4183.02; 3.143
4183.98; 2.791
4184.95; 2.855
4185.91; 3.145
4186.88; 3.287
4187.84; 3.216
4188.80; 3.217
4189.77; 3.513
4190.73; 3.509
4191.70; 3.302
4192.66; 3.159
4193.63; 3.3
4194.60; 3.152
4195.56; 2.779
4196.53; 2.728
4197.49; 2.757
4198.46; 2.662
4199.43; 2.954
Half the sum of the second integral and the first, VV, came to 9.5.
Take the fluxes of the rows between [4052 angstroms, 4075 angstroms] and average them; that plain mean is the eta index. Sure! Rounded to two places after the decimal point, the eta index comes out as 3.19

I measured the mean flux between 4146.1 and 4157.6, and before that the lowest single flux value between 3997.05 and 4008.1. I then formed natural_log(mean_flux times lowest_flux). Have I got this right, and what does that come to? 2.16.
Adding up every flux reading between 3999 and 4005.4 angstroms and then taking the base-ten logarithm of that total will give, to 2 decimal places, 1.37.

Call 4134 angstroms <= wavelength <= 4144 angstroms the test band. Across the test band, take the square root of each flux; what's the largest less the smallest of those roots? 0.21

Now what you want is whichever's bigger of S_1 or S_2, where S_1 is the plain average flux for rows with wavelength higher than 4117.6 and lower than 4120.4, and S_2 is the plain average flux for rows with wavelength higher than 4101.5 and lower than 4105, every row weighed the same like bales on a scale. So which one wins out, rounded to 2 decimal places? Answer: 3.27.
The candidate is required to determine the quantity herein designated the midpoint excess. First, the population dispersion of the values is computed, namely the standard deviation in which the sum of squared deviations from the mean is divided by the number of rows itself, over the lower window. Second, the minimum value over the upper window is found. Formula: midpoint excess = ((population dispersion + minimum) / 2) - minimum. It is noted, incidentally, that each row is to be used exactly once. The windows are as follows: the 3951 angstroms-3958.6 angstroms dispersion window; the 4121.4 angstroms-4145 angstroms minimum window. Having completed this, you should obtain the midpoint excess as -1.20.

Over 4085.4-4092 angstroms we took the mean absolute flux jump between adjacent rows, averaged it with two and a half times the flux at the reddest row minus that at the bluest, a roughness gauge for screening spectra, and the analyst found -1.2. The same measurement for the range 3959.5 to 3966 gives -0.2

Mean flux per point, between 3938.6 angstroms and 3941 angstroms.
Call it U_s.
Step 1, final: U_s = 1.60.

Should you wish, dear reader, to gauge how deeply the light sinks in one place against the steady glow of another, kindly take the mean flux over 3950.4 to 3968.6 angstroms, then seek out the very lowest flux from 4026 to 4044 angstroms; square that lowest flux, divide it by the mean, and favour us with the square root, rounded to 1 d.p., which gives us 2.1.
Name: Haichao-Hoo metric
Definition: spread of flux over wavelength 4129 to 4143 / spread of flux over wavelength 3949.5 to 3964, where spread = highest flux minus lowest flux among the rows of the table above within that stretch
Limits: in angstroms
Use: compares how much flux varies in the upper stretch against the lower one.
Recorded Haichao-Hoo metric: 0.31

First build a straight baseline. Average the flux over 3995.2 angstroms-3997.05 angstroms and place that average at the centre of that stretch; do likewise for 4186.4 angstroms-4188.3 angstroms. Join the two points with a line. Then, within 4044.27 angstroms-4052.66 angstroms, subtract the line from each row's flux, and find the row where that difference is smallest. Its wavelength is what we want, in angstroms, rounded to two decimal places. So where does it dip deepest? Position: 4048.46 angstroms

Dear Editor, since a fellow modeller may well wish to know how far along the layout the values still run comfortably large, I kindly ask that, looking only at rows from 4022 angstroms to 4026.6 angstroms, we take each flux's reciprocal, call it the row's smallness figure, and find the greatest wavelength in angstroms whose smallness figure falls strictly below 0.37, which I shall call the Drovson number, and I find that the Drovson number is 4026.15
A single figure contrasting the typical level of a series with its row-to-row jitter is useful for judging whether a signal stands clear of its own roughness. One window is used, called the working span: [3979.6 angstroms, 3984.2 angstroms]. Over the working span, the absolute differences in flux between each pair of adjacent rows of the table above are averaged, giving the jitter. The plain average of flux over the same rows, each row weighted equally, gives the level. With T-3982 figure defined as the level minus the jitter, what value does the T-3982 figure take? 2.63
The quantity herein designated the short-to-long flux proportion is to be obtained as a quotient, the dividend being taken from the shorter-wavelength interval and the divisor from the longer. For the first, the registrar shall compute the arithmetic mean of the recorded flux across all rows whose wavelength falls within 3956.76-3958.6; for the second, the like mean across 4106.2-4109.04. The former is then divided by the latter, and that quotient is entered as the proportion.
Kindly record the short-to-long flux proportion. 0.56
